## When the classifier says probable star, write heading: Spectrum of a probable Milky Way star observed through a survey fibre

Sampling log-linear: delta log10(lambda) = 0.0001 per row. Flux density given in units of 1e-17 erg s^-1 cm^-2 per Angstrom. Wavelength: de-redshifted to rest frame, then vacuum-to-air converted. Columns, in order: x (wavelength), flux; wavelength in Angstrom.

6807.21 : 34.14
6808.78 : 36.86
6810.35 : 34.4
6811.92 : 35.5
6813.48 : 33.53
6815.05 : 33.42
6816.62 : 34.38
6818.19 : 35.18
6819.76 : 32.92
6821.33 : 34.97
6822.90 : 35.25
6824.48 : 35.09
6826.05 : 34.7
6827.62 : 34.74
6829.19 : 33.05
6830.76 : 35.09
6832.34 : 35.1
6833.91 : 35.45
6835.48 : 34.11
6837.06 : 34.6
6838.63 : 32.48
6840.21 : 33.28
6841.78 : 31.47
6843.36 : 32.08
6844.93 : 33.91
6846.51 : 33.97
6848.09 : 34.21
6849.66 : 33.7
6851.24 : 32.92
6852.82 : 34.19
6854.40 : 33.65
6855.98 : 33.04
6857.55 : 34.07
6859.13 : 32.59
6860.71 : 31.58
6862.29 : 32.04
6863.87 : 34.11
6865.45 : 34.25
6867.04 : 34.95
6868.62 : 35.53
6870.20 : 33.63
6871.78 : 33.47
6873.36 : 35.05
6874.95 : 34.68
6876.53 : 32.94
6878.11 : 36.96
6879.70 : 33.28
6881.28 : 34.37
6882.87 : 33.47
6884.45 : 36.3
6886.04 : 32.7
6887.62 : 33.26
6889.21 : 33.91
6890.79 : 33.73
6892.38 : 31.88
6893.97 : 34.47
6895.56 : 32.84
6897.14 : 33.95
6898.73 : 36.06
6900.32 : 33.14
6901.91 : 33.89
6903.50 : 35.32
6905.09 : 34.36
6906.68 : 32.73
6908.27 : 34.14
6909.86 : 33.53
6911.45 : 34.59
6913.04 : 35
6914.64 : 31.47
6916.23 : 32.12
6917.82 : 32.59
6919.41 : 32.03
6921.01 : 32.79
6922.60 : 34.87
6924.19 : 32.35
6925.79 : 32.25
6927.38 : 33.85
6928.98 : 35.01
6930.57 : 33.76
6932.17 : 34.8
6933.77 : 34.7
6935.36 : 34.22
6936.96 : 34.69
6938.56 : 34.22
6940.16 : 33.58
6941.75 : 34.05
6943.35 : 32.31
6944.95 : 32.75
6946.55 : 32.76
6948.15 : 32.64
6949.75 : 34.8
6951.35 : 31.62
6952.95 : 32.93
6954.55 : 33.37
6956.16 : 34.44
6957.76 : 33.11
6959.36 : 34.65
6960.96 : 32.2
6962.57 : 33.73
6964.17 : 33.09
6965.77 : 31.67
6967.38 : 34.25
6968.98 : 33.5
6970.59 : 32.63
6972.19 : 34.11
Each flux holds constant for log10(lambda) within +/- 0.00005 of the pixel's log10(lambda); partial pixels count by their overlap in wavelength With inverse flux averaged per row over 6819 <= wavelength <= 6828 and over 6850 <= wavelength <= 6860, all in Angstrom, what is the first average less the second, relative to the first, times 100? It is -3.6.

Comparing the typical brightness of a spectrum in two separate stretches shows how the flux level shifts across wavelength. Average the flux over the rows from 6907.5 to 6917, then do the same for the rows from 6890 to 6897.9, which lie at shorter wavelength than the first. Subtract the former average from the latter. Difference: -0.1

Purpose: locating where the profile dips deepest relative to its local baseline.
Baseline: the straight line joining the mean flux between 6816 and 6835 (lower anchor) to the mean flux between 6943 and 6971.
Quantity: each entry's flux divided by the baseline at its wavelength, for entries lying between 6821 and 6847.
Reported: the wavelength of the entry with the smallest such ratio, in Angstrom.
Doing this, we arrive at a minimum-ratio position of 6841.78 Angstrom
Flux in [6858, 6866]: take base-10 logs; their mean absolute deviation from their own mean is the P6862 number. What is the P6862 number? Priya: 0.0133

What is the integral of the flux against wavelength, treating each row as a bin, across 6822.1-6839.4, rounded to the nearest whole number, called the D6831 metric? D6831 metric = 597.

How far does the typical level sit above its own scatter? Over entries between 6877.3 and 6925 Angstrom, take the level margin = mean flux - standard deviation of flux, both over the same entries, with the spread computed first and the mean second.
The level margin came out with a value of 32.4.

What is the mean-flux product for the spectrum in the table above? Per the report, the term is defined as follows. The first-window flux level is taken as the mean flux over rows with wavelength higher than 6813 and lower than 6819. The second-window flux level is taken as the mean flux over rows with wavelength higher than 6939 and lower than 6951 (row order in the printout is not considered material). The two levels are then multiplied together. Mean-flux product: 1135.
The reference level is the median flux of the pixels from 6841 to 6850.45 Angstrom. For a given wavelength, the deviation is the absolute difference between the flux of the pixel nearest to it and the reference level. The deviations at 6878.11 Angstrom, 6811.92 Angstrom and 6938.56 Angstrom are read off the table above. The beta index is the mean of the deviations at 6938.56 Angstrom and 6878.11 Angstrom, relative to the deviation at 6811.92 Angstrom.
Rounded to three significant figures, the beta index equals 1.05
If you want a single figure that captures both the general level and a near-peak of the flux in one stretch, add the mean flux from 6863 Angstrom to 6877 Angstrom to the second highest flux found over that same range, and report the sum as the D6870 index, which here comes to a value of 69.3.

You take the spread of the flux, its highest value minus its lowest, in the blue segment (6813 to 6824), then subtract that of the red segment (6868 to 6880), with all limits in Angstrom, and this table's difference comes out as -1.7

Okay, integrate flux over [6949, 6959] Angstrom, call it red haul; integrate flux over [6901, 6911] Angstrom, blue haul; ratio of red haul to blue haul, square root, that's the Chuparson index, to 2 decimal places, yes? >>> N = 0.99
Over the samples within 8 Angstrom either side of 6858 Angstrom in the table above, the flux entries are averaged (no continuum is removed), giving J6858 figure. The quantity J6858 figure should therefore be 33.2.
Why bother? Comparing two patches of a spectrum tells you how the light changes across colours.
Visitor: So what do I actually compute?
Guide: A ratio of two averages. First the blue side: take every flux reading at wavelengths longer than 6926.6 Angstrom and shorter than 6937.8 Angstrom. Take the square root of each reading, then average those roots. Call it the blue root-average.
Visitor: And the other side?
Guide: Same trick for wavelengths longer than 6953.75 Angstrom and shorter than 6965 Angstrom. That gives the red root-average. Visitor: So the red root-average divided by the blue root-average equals 0.99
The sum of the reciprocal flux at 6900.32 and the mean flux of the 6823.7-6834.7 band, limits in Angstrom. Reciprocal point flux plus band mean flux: 34.8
